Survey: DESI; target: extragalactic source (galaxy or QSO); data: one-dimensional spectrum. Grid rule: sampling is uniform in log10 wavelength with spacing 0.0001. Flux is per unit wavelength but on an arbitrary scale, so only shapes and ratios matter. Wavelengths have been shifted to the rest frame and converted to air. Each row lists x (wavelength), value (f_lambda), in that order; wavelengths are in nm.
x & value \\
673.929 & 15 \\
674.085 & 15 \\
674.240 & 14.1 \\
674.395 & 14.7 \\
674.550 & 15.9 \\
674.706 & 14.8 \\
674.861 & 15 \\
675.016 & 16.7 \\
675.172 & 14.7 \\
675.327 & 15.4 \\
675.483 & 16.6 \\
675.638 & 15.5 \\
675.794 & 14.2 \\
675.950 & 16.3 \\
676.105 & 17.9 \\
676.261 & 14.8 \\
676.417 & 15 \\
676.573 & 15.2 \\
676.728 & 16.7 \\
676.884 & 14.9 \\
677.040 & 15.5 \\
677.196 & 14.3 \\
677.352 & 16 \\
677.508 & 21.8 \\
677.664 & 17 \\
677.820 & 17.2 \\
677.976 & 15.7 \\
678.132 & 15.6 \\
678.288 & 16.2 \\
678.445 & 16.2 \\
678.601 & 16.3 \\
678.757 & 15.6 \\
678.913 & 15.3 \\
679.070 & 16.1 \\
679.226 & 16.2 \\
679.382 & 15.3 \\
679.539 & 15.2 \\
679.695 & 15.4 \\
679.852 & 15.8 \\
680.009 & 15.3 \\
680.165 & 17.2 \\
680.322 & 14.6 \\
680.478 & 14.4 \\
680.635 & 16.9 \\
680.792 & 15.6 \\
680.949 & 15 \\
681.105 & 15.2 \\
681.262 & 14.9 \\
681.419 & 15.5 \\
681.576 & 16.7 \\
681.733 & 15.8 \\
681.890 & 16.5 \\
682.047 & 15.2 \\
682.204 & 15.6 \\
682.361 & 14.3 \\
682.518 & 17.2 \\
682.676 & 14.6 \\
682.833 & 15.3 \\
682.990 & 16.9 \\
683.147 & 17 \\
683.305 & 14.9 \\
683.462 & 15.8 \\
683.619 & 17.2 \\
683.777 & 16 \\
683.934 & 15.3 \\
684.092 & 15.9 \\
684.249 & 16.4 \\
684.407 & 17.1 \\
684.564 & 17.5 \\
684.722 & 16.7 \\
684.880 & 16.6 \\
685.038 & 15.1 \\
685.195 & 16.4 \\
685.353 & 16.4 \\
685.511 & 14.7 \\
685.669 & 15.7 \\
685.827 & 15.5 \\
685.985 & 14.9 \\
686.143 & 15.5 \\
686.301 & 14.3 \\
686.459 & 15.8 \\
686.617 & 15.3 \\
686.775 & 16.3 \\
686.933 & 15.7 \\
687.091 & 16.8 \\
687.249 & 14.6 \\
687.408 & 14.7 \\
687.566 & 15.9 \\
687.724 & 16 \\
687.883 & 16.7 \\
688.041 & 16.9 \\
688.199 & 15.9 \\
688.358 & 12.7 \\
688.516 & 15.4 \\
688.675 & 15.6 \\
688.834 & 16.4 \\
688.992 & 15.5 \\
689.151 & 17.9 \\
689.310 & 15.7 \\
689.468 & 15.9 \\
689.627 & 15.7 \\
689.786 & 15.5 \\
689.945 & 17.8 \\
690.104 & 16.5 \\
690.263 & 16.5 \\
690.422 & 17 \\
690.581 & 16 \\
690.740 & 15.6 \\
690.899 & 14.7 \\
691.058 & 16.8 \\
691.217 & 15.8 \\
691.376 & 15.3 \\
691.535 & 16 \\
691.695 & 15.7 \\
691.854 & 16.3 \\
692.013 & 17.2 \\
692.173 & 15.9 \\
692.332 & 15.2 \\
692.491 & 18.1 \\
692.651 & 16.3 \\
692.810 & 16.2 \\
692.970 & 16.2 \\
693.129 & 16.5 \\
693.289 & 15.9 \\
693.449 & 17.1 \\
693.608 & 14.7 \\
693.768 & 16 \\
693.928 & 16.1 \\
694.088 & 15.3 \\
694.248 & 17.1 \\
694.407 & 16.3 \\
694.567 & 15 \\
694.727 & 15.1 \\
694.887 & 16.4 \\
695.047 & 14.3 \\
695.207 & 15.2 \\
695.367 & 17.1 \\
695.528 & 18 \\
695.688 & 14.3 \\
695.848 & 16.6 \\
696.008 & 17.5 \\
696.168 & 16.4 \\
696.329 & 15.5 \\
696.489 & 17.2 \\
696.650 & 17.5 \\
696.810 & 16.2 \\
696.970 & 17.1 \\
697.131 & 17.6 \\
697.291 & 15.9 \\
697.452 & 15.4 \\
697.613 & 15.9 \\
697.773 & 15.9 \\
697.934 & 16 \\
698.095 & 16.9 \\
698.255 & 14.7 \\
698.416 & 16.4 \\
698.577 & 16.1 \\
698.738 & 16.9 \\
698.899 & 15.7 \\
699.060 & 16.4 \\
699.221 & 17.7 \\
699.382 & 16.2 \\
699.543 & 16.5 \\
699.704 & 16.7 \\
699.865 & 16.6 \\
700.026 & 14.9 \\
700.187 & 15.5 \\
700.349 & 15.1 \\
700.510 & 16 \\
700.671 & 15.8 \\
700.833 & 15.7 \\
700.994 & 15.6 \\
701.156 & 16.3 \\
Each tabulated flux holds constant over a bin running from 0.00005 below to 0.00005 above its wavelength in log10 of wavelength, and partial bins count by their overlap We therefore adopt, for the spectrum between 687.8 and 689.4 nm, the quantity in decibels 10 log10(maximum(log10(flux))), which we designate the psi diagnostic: 0.98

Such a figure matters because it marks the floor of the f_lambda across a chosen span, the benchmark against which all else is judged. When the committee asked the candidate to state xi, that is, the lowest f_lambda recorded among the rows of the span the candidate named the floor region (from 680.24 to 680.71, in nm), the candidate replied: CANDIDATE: 14.4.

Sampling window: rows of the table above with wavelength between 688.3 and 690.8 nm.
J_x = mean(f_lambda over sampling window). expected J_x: 16.0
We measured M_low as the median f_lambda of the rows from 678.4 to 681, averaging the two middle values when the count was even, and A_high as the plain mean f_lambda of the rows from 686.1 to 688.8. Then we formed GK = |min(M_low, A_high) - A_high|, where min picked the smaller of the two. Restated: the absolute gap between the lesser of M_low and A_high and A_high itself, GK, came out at 0.0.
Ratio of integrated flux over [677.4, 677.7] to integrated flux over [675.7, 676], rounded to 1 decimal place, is 1.3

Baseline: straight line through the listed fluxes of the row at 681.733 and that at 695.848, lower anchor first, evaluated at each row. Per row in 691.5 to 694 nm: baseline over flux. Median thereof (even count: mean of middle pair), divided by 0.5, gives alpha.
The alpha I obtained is 2.04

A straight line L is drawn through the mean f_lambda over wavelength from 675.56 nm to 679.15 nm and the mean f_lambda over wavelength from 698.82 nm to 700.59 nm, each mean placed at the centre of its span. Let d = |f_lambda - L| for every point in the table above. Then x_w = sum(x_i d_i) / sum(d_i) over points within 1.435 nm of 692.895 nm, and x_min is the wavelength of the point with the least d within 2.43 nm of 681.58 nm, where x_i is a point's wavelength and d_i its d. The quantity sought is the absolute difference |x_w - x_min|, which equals 9.20 nm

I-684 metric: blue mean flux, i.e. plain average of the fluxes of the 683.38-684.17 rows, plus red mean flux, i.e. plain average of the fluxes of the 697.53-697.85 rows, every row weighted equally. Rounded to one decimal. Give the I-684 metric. 31.9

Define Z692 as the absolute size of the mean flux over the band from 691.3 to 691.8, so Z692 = 15.7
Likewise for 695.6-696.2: 16.2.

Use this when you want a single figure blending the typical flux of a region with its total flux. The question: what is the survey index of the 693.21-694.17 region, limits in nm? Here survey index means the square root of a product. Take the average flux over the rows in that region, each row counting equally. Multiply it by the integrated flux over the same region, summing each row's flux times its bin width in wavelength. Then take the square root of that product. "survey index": 15.5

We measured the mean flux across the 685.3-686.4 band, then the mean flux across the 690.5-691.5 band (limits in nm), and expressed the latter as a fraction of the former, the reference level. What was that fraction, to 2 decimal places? 1.03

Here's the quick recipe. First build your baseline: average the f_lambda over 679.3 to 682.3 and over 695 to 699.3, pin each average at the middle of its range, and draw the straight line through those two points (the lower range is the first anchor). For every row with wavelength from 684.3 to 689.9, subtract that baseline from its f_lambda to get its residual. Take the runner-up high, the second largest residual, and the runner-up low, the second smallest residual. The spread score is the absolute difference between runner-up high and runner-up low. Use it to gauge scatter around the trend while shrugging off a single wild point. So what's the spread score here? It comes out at 3.3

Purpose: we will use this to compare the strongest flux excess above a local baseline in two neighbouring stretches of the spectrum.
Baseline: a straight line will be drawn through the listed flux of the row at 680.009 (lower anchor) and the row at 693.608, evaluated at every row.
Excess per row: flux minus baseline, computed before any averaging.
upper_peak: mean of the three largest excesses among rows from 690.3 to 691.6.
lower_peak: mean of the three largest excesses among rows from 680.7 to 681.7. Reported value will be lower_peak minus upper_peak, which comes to -1.10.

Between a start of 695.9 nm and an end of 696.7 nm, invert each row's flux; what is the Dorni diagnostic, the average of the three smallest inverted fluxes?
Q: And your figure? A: 0.057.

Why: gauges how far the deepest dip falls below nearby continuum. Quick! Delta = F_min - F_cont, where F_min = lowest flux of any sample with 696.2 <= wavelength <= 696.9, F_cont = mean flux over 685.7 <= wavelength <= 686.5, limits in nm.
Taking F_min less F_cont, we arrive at 0.3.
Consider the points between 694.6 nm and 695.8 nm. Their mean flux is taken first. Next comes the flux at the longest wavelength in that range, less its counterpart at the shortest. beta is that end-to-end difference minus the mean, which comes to -16.6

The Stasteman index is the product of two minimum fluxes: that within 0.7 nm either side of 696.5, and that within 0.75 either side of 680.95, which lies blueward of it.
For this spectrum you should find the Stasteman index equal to 223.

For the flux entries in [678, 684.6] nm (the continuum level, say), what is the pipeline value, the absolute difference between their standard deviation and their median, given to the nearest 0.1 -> 14.9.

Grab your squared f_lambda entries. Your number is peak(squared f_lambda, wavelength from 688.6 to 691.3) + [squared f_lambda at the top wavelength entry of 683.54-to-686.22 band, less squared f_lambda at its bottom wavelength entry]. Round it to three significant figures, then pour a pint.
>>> 265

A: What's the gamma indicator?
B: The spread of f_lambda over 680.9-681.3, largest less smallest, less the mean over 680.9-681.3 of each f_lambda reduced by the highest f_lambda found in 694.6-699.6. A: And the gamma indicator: 3.3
